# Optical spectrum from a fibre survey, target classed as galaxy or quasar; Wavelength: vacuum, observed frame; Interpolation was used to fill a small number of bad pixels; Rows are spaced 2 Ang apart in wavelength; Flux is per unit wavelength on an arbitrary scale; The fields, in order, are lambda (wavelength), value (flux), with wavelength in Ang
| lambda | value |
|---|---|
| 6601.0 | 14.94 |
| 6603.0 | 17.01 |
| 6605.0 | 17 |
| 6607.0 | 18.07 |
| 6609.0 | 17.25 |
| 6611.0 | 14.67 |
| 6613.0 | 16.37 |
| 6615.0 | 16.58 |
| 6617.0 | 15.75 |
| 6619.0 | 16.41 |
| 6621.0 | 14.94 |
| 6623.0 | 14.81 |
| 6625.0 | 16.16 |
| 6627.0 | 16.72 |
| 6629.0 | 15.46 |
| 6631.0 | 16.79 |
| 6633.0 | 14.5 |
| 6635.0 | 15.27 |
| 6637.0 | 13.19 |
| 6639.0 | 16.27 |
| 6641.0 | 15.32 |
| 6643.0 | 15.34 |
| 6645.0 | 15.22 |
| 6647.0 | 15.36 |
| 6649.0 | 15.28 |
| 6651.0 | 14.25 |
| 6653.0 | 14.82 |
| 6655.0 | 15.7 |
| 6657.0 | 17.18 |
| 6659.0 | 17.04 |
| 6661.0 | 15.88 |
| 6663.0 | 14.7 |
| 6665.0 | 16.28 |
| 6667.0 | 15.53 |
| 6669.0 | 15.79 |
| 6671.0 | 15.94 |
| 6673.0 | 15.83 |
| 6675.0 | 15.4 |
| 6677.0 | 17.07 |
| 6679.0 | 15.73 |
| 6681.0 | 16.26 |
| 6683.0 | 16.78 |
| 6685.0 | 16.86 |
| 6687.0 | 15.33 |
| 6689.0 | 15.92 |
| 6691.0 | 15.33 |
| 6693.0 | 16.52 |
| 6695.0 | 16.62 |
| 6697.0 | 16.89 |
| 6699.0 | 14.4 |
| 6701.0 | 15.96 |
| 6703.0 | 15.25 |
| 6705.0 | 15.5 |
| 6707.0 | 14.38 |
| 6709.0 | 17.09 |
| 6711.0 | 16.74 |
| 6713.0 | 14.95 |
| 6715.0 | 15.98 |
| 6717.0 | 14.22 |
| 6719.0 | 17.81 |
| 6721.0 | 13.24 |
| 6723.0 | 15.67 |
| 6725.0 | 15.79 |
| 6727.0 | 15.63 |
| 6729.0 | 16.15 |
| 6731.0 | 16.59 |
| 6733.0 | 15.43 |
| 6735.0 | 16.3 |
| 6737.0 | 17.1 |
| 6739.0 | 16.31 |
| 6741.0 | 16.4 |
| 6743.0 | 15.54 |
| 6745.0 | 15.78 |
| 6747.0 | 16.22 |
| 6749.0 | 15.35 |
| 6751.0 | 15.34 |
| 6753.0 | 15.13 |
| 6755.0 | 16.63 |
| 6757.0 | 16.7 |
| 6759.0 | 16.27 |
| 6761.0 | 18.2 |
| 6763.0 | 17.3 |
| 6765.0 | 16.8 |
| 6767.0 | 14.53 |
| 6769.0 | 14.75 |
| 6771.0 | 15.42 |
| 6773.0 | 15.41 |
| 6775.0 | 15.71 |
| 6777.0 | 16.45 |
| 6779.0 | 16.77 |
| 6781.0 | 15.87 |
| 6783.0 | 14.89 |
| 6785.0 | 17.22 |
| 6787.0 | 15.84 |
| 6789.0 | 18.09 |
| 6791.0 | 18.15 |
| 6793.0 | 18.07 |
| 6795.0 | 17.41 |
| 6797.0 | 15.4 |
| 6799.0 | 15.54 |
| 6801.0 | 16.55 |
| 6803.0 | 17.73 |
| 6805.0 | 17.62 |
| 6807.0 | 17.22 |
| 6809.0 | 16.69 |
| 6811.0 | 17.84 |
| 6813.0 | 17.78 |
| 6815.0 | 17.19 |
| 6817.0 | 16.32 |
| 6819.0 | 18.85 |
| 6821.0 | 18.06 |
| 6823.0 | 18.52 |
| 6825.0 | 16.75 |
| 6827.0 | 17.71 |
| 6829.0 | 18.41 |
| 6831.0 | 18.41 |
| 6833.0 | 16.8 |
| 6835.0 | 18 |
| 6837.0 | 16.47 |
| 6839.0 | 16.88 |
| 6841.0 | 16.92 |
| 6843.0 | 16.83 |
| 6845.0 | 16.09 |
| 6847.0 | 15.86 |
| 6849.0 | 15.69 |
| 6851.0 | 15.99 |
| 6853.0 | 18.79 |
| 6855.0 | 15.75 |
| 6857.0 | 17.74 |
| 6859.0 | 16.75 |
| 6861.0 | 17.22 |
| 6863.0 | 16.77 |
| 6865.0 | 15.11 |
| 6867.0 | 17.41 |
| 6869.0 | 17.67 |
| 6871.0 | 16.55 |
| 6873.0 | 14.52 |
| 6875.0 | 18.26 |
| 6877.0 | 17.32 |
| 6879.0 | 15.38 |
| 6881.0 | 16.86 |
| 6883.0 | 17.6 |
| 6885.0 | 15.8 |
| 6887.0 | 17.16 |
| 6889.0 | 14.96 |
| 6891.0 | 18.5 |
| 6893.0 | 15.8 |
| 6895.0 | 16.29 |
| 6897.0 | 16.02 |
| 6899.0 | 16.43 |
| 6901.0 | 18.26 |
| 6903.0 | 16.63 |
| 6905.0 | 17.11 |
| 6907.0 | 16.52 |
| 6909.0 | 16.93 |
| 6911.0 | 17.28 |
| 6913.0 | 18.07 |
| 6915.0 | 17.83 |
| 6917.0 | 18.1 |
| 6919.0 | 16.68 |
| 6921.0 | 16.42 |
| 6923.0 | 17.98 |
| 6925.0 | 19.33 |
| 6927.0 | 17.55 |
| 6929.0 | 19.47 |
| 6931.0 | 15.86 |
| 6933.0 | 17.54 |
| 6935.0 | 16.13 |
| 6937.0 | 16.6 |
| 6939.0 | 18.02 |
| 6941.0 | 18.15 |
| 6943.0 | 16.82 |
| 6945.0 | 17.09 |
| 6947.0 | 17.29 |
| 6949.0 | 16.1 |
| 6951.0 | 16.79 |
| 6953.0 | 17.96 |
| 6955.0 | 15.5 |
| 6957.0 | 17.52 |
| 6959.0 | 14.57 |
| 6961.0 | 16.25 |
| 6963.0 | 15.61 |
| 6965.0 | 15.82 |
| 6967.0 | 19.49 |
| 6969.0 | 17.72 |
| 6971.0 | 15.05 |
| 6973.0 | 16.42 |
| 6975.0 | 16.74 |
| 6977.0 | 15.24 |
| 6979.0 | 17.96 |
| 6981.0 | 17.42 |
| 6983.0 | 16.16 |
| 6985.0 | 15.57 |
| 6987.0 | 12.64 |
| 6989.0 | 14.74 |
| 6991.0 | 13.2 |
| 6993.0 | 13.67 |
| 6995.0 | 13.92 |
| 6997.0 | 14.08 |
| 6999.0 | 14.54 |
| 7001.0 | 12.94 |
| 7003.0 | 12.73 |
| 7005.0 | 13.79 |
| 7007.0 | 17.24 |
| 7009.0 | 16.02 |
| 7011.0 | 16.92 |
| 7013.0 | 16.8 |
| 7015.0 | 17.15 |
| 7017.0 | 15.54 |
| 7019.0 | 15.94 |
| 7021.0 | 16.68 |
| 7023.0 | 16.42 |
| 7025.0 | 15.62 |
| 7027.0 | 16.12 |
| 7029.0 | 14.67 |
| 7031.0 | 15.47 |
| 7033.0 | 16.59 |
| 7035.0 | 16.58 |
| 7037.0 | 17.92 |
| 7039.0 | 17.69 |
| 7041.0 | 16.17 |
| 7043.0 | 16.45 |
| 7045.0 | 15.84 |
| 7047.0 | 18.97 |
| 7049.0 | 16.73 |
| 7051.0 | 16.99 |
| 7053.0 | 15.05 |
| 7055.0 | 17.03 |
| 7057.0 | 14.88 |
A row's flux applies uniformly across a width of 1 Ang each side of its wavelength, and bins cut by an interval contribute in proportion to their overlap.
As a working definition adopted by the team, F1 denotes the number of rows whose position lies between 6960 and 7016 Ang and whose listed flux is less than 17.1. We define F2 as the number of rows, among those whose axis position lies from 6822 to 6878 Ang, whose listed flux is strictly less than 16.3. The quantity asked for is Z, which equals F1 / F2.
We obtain 3.1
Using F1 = 22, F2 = 7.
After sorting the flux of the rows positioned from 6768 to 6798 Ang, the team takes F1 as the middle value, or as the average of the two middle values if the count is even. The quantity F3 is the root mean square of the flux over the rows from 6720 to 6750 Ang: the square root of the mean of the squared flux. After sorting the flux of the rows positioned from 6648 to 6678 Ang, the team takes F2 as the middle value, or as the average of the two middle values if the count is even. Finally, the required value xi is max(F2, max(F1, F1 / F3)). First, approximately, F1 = 15.87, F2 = 15.8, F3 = 15.9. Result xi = 15.9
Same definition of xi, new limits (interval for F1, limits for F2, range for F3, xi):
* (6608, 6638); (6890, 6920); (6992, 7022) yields 16.9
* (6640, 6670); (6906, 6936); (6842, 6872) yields 17.5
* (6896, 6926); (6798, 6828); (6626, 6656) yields 17.6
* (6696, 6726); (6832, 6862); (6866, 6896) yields 16.8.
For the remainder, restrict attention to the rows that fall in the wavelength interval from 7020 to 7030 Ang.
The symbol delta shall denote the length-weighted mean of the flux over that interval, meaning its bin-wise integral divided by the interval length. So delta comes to 15.9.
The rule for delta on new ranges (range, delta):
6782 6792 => 16.8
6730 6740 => 16.3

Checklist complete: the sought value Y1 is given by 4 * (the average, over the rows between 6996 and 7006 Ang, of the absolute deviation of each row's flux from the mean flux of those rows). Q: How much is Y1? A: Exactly 2.5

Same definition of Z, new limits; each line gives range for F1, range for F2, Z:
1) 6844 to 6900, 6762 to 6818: 1.8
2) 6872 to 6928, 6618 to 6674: 0.6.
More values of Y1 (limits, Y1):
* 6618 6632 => 2.8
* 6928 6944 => 3.9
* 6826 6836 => 2.0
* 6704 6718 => 3.6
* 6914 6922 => 2.8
